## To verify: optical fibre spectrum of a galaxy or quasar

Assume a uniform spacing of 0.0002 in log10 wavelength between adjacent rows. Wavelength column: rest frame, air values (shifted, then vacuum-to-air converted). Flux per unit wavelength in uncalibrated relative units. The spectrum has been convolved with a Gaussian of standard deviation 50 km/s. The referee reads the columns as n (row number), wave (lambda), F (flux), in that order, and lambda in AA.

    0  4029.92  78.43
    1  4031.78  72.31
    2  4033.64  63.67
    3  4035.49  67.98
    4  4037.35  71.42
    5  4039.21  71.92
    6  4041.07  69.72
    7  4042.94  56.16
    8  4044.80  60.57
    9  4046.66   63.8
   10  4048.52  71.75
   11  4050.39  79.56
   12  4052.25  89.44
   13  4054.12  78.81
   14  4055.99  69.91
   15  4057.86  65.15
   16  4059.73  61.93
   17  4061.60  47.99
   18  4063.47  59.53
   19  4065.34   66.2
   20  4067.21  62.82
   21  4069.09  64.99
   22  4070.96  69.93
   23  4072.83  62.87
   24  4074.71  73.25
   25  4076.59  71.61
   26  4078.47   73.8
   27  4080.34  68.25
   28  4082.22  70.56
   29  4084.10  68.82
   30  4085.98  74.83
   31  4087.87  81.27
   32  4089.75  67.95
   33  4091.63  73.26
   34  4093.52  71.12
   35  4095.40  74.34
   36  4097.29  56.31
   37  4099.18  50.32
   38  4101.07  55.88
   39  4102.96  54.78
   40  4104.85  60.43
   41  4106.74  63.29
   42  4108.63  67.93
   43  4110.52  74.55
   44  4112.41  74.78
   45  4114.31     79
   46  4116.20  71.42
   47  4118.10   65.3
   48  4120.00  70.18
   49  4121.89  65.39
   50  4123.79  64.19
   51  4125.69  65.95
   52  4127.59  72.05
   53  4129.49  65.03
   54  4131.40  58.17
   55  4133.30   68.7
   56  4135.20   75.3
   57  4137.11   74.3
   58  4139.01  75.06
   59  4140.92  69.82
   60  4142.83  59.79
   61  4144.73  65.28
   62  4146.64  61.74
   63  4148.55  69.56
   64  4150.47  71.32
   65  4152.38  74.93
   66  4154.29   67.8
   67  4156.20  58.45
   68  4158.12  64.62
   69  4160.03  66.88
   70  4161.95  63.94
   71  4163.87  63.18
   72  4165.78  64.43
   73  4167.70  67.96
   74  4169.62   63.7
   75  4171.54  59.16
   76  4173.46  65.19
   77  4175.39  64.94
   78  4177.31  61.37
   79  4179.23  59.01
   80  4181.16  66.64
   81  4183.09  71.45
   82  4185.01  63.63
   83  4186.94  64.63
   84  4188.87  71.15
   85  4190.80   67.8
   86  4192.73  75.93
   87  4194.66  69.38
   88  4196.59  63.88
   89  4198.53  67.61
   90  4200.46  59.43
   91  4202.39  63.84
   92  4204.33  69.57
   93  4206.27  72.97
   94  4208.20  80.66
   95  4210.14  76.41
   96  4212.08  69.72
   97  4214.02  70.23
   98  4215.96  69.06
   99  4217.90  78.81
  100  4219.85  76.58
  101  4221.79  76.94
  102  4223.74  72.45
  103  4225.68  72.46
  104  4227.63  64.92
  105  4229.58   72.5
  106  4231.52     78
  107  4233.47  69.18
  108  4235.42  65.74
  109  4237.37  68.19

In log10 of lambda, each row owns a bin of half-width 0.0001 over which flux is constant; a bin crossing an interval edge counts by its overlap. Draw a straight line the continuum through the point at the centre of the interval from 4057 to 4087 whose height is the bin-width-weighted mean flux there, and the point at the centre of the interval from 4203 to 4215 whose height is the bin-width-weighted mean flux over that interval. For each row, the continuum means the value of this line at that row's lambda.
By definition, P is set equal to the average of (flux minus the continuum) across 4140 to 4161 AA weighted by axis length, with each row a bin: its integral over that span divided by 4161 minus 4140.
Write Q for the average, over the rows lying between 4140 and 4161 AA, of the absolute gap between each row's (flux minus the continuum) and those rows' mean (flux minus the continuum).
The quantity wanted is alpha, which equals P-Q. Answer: -7.8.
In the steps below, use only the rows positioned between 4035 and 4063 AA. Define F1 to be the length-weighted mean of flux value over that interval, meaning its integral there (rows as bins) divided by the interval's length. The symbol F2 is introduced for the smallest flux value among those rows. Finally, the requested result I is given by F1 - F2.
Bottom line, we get 20.3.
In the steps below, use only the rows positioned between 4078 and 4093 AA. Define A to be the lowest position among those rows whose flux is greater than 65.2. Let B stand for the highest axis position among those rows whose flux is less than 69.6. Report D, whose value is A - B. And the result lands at -11.3 AA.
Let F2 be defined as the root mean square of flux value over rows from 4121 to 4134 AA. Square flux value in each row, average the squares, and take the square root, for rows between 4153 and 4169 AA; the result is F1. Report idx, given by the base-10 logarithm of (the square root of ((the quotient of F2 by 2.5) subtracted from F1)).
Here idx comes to 0.792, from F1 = 64.7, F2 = 66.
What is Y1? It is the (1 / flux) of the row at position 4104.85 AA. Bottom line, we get 0.0165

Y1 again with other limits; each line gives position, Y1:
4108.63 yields 0.0147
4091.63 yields 0.0137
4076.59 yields 0.0140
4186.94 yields 0.0155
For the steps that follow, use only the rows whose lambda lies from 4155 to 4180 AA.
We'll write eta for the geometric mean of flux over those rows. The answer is 63.2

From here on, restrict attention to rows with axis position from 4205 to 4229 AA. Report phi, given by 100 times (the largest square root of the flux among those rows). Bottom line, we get 898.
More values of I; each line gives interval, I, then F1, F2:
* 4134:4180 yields 7.7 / 66.2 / 58.45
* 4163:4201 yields 6.6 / 65.6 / 59.01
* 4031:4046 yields 10.5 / 66.6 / 56.16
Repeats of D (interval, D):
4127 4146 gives -17.1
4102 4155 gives -45.7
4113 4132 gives -17.1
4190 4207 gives -13.5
